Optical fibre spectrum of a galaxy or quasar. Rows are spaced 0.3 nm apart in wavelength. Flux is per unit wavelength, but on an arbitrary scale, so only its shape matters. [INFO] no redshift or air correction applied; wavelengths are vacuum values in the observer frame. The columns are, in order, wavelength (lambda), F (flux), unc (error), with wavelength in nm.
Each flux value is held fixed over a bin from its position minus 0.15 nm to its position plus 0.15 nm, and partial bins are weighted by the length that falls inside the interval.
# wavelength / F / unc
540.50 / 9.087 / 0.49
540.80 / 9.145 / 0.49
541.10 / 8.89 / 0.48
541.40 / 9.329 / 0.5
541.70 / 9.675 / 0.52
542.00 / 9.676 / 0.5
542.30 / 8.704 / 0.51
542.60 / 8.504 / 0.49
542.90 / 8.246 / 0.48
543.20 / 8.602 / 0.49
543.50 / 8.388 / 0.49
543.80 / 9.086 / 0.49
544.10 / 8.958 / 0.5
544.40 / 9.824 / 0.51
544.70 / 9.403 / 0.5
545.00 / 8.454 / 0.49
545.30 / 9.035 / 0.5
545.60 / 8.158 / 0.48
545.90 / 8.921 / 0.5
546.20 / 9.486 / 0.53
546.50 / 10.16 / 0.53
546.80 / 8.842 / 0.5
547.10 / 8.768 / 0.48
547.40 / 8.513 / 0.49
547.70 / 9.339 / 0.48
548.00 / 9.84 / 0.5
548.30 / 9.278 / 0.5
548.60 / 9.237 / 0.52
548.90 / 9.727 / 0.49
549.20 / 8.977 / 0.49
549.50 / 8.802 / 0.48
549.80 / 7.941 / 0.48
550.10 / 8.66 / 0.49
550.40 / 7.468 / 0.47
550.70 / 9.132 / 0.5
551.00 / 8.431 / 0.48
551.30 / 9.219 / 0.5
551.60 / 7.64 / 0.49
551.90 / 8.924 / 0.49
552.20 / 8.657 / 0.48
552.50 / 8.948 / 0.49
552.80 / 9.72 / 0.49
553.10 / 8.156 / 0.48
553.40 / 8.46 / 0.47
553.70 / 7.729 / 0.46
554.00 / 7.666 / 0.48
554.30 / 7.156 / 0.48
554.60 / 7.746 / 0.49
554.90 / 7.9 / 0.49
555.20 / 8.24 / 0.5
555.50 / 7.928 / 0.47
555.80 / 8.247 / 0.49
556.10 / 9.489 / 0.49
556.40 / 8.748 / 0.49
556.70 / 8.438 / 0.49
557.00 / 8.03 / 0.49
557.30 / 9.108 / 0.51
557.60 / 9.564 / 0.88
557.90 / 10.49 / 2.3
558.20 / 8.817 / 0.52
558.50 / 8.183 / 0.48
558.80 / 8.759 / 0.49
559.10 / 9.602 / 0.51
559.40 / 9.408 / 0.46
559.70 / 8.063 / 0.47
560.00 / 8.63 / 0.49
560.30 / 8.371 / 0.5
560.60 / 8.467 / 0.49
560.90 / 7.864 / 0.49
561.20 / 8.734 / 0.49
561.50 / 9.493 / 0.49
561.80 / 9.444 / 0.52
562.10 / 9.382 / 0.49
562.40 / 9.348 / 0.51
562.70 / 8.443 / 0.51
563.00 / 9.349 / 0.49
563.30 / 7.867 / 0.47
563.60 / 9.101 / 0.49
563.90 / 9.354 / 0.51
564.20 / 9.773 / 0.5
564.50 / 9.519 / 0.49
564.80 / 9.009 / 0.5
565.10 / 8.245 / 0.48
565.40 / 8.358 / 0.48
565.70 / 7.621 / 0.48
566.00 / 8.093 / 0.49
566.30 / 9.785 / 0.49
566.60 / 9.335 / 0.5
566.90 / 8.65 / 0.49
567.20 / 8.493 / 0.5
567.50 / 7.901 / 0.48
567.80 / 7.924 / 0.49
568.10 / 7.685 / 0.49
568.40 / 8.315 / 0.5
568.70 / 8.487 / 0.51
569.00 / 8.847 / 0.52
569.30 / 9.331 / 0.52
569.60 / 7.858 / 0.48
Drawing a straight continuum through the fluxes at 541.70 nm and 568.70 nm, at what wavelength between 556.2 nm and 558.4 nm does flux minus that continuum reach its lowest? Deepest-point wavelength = 557.00 nm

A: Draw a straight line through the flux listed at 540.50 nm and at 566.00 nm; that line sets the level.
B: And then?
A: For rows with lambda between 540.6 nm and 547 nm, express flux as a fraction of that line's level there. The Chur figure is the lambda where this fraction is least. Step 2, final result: 542.90 nm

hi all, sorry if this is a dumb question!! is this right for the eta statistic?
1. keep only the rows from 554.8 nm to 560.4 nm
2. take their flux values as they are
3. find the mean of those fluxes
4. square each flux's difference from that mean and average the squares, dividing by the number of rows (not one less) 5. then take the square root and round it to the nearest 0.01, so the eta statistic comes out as 0.69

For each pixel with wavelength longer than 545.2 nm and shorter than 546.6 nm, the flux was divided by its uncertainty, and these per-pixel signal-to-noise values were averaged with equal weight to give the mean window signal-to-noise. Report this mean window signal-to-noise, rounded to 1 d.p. 18.0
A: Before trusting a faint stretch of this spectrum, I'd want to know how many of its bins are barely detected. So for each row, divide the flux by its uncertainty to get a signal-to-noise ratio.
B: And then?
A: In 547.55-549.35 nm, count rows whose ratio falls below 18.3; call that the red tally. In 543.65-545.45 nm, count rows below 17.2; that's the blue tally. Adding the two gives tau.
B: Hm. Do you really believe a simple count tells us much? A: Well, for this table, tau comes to 1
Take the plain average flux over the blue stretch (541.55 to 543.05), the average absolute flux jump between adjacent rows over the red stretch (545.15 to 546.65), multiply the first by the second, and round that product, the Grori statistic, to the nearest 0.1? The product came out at 6.4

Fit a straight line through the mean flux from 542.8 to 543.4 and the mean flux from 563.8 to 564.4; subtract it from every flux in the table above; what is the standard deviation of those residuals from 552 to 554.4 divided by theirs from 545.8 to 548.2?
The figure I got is 1.5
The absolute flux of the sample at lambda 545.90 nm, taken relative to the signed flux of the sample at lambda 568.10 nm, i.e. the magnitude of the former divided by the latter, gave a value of 1.16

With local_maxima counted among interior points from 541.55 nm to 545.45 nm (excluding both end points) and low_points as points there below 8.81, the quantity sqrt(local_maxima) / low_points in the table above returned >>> 0.33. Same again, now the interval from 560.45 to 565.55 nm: 0.25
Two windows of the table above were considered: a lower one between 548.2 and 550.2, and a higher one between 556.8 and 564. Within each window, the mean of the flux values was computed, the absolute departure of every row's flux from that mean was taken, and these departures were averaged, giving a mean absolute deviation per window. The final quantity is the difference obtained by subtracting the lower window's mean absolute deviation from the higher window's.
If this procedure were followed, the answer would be 0.15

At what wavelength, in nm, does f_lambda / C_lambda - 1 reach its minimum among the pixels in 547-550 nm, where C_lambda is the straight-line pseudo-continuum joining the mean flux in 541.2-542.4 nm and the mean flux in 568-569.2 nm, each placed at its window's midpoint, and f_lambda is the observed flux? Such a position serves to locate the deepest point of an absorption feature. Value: 549.80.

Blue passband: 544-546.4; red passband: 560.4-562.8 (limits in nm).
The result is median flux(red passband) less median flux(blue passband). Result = 0.0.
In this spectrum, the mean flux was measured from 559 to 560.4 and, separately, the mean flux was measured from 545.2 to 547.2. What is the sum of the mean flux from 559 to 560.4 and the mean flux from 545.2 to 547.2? 17.9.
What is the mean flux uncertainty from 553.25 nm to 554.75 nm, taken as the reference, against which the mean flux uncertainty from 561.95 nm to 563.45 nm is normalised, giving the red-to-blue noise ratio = 1.04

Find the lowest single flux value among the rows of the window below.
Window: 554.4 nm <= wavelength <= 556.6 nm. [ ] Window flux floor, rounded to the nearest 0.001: 7.746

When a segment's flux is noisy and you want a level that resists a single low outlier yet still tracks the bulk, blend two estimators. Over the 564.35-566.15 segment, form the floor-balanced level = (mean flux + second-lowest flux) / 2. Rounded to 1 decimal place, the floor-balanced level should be 8.3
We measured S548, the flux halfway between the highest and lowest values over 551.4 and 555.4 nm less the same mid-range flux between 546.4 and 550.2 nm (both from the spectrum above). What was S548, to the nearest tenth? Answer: -0.6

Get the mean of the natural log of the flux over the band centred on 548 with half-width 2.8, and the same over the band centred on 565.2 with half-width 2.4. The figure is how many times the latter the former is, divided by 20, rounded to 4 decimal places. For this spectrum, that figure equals 0.0505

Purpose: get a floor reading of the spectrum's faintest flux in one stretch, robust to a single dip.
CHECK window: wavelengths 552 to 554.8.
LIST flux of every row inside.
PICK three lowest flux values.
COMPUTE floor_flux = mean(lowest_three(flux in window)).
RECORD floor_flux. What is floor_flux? 7.52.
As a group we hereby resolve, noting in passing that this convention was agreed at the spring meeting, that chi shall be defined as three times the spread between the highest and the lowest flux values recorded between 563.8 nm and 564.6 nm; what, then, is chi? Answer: 1.3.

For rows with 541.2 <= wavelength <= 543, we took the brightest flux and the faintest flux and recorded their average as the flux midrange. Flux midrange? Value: 8.96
